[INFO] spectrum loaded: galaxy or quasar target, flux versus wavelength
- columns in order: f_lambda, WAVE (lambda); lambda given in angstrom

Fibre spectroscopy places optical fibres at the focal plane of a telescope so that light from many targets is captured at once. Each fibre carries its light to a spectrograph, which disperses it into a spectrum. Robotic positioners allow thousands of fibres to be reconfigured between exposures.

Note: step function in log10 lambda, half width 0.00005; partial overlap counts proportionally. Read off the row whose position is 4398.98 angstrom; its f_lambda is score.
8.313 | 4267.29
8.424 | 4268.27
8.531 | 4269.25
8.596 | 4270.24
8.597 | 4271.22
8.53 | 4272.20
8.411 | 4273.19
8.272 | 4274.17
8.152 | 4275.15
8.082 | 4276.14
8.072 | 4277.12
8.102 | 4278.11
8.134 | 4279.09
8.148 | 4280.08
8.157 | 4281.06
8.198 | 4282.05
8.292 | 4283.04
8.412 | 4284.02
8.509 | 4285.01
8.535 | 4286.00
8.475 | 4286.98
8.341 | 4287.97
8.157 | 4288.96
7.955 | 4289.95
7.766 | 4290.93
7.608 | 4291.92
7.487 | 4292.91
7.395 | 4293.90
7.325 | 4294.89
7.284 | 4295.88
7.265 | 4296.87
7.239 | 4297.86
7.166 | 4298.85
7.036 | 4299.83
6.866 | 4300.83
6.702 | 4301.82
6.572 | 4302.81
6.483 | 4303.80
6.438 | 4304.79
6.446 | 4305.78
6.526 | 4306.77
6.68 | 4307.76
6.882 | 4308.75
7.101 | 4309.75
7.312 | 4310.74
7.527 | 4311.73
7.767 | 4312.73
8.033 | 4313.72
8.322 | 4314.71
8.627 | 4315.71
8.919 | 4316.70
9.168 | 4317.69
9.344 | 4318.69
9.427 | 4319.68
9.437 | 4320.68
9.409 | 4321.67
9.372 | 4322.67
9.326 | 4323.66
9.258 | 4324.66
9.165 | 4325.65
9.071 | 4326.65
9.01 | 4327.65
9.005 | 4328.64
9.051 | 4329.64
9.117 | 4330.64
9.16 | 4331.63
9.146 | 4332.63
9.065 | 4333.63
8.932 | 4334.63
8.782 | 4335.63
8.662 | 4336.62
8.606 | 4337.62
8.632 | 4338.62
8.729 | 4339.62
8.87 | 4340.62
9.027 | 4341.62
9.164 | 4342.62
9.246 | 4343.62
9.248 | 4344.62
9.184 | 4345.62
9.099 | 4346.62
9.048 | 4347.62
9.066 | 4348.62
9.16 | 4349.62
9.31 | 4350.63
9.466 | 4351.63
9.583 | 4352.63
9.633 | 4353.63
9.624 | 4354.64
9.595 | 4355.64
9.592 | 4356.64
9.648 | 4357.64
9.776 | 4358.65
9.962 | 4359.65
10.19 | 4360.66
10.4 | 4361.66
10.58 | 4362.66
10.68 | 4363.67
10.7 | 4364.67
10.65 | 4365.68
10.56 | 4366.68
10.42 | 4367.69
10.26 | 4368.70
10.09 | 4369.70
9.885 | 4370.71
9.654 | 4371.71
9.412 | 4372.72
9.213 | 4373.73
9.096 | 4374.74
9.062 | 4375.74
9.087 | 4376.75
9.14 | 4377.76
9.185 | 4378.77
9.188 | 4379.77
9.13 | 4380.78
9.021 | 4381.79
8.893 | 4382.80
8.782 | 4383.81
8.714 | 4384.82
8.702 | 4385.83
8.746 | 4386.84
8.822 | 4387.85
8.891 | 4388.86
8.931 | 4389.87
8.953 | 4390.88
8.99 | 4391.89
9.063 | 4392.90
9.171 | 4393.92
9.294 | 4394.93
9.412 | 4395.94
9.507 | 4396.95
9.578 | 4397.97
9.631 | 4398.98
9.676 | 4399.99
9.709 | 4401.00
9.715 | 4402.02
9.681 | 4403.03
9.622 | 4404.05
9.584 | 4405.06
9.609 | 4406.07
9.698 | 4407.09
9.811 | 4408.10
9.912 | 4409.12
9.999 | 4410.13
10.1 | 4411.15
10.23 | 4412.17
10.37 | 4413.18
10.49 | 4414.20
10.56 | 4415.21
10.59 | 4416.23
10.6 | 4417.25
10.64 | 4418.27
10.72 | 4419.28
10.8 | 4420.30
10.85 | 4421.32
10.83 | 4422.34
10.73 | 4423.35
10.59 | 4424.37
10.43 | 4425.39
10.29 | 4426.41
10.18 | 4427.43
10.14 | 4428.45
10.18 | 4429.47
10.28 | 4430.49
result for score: 9.631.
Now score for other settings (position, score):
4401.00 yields 9.709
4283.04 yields 8.292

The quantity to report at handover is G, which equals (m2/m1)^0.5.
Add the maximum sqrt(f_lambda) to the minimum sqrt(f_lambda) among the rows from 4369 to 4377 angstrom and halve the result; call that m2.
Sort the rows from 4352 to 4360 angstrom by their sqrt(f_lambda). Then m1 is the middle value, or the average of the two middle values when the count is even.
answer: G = 1.00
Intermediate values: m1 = 3.1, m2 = 3.09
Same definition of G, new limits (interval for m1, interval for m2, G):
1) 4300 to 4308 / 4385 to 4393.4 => 1.08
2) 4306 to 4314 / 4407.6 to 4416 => 1.09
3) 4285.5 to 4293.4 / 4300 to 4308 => 0.95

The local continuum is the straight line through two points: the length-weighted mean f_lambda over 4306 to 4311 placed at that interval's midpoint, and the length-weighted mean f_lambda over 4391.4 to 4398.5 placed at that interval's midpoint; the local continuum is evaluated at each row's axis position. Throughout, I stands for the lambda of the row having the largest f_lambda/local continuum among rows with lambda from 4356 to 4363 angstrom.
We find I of 4362.66 angstrom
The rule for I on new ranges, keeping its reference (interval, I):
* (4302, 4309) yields 4308.75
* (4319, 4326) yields 4319.68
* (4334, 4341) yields 4334.63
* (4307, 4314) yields 4313.72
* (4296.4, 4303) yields 4296.87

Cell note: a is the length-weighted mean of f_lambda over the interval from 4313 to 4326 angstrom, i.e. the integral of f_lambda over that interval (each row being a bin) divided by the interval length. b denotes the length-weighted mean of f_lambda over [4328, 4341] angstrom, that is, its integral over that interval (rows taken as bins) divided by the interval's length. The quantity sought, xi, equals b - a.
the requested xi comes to 0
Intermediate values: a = 9.0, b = 8.9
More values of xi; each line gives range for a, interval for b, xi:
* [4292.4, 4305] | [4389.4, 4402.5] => 2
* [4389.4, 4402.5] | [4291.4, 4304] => -2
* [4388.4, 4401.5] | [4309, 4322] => -1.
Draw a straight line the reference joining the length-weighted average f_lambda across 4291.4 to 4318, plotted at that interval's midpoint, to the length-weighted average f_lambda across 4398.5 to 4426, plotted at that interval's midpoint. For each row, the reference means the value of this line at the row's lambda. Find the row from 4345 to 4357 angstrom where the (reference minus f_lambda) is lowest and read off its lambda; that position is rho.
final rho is 4353.63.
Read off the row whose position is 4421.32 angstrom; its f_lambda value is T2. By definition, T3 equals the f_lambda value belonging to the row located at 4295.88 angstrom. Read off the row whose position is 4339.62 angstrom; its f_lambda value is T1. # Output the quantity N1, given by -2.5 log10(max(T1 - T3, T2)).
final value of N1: -2.589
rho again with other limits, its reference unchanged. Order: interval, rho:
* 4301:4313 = 4312.73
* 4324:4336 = 4324.66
